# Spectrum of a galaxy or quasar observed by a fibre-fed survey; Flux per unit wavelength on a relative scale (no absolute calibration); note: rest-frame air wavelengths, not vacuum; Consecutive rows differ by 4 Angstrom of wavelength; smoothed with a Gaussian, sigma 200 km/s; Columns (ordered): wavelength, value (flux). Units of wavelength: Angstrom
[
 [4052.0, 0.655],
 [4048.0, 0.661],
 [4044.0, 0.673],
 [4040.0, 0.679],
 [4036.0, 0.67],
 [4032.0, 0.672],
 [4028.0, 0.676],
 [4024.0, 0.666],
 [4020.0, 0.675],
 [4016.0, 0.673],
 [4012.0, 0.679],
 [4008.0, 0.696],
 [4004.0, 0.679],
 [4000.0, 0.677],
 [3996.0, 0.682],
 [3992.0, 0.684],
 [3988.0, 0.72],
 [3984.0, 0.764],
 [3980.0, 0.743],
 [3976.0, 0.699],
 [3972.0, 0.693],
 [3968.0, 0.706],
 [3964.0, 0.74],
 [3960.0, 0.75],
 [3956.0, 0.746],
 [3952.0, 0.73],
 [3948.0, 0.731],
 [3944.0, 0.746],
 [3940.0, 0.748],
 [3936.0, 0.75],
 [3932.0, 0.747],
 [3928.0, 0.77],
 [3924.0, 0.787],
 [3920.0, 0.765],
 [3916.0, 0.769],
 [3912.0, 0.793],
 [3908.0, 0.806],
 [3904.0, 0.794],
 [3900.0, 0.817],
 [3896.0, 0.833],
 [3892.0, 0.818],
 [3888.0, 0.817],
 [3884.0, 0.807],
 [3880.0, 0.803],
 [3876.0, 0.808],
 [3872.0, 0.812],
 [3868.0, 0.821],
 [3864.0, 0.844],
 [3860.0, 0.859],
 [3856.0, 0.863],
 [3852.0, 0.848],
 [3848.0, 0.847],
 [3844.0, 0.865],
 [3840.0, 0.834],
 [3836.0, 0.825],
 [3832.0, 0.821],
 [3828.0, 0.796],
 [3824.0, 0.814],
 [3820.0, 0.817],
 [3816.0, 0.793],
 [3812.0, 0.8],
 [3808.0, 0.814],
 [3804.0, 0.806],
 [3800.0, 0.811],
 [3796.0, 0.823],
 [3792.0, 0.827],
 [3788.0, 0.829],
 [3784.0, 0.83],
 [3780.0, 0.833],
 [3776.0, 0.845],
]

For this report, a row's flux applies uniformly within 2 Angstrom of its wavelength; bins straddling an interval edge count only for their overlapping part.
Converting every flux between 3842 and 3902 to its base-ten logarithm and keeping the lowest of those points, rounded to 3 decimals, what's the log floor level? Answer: -0.095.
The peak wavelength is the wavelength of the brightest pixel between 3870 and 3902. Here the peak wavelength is 3896.0 Angstrom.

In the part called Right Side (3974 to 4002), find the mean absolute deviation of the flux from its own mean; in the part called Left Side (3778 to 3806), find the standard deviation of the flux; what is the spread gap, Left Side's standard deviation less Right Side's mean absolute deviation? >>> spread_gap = -0.018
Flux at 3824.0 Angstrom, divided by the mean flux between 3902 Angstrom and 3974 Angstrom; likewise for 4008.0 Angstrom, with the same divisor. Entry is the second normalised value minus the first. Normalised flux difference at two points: -0.16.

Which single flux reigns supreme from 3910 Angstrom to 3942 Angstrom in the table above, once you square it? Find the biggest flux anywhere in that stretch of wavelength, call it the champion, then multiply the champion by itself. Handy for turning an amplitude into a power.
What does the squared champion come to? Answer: 0.629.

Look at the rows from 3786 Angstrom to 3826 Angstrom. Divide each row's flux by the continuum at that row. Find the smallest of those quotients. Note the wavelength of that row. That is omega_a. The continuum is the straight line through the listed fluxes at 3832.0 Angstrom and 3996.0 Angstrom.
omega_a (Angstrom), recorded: 3816.0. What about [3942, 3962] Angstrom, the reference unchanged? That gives 3948.0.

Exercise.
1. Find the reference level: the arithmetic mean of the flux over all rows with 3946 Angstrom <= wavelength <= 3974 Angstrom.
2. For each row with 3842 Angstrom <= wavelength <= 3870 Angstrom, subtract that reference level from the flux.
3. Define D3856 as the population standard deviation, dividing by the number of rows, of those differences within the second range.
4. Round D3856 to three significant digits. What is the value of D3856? 0.0140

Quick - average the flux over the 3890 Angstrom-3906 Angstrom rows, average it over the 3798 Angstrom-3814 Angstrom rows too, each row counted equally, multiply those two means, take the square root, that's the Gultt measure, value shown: 0.81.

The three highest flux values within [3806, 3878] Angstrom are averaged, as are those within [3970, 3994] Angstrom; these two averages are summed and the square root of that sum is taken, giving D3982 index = 1.27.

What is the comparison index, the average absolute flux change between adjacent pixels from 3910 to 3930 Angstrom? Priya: 0.017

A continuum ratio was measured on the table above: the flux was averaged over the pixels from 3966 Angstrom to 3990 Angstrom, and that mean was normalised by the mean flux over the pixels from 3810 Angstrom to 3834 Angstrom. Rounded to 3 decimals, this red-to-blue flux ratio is 0.893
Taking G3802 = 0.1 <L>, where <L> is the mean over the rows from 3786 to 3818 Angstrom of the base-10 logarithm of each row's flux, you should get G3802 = -0.0090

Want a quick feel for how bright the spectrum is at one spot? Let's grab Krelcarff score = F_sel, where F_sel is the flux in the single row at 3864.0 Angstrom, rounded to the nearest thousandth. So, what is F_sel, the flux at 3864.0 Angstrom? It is 0.844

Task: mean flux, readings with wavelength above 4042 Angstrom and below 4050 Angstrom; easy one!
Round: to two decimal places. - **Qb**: 0.67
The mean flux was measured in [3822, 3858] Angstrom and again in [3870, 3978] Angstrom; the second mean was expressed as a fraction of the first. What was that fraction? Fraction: 0.92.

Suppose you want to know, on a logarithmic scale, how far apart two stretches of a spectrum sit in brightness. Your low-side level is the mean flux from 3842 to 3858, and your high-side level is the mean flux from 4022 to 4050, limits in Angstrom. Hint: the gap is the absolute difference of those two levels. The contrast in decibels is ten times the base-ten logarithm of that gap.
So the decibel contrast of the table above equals -7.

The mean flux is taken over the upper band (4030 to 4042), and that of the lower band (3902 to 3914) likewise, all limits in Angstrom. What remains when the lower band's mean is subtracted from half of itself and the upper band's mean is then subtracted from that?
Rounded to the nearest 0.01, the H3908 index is -1.07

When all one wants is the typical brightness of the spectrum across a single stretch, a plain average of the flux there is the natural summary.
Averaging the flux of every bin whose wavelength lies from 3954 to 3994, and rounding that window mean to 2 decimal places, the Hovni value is 0.72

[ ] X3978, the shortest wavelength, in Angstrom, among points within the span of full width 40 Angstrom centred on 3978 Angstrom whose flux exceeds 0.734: 3960.0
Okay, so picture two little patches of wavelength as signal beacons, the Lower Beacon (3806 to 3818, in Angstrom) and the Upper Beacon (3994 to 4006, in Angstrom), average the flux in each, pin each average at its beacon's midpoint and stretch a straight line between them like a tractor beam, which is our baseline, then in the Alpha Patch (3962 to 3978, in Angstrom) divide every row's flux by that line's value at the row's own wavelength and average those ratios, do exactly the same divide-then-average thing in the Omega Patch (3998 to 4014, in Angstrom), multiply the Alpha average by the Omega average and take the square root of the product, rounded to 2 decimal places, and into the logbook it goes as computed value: 1.01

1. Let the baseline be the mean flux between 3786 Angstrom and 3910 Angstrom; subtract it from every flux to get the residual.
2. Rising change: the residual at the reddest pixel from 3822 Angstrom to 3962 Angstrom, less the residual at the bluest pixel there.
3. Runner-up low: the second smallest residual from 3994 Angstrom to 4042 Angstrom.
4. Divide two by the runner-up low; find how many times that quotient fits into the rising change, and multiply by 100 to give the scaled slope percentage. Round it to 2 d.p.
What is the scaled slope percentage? 0.49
